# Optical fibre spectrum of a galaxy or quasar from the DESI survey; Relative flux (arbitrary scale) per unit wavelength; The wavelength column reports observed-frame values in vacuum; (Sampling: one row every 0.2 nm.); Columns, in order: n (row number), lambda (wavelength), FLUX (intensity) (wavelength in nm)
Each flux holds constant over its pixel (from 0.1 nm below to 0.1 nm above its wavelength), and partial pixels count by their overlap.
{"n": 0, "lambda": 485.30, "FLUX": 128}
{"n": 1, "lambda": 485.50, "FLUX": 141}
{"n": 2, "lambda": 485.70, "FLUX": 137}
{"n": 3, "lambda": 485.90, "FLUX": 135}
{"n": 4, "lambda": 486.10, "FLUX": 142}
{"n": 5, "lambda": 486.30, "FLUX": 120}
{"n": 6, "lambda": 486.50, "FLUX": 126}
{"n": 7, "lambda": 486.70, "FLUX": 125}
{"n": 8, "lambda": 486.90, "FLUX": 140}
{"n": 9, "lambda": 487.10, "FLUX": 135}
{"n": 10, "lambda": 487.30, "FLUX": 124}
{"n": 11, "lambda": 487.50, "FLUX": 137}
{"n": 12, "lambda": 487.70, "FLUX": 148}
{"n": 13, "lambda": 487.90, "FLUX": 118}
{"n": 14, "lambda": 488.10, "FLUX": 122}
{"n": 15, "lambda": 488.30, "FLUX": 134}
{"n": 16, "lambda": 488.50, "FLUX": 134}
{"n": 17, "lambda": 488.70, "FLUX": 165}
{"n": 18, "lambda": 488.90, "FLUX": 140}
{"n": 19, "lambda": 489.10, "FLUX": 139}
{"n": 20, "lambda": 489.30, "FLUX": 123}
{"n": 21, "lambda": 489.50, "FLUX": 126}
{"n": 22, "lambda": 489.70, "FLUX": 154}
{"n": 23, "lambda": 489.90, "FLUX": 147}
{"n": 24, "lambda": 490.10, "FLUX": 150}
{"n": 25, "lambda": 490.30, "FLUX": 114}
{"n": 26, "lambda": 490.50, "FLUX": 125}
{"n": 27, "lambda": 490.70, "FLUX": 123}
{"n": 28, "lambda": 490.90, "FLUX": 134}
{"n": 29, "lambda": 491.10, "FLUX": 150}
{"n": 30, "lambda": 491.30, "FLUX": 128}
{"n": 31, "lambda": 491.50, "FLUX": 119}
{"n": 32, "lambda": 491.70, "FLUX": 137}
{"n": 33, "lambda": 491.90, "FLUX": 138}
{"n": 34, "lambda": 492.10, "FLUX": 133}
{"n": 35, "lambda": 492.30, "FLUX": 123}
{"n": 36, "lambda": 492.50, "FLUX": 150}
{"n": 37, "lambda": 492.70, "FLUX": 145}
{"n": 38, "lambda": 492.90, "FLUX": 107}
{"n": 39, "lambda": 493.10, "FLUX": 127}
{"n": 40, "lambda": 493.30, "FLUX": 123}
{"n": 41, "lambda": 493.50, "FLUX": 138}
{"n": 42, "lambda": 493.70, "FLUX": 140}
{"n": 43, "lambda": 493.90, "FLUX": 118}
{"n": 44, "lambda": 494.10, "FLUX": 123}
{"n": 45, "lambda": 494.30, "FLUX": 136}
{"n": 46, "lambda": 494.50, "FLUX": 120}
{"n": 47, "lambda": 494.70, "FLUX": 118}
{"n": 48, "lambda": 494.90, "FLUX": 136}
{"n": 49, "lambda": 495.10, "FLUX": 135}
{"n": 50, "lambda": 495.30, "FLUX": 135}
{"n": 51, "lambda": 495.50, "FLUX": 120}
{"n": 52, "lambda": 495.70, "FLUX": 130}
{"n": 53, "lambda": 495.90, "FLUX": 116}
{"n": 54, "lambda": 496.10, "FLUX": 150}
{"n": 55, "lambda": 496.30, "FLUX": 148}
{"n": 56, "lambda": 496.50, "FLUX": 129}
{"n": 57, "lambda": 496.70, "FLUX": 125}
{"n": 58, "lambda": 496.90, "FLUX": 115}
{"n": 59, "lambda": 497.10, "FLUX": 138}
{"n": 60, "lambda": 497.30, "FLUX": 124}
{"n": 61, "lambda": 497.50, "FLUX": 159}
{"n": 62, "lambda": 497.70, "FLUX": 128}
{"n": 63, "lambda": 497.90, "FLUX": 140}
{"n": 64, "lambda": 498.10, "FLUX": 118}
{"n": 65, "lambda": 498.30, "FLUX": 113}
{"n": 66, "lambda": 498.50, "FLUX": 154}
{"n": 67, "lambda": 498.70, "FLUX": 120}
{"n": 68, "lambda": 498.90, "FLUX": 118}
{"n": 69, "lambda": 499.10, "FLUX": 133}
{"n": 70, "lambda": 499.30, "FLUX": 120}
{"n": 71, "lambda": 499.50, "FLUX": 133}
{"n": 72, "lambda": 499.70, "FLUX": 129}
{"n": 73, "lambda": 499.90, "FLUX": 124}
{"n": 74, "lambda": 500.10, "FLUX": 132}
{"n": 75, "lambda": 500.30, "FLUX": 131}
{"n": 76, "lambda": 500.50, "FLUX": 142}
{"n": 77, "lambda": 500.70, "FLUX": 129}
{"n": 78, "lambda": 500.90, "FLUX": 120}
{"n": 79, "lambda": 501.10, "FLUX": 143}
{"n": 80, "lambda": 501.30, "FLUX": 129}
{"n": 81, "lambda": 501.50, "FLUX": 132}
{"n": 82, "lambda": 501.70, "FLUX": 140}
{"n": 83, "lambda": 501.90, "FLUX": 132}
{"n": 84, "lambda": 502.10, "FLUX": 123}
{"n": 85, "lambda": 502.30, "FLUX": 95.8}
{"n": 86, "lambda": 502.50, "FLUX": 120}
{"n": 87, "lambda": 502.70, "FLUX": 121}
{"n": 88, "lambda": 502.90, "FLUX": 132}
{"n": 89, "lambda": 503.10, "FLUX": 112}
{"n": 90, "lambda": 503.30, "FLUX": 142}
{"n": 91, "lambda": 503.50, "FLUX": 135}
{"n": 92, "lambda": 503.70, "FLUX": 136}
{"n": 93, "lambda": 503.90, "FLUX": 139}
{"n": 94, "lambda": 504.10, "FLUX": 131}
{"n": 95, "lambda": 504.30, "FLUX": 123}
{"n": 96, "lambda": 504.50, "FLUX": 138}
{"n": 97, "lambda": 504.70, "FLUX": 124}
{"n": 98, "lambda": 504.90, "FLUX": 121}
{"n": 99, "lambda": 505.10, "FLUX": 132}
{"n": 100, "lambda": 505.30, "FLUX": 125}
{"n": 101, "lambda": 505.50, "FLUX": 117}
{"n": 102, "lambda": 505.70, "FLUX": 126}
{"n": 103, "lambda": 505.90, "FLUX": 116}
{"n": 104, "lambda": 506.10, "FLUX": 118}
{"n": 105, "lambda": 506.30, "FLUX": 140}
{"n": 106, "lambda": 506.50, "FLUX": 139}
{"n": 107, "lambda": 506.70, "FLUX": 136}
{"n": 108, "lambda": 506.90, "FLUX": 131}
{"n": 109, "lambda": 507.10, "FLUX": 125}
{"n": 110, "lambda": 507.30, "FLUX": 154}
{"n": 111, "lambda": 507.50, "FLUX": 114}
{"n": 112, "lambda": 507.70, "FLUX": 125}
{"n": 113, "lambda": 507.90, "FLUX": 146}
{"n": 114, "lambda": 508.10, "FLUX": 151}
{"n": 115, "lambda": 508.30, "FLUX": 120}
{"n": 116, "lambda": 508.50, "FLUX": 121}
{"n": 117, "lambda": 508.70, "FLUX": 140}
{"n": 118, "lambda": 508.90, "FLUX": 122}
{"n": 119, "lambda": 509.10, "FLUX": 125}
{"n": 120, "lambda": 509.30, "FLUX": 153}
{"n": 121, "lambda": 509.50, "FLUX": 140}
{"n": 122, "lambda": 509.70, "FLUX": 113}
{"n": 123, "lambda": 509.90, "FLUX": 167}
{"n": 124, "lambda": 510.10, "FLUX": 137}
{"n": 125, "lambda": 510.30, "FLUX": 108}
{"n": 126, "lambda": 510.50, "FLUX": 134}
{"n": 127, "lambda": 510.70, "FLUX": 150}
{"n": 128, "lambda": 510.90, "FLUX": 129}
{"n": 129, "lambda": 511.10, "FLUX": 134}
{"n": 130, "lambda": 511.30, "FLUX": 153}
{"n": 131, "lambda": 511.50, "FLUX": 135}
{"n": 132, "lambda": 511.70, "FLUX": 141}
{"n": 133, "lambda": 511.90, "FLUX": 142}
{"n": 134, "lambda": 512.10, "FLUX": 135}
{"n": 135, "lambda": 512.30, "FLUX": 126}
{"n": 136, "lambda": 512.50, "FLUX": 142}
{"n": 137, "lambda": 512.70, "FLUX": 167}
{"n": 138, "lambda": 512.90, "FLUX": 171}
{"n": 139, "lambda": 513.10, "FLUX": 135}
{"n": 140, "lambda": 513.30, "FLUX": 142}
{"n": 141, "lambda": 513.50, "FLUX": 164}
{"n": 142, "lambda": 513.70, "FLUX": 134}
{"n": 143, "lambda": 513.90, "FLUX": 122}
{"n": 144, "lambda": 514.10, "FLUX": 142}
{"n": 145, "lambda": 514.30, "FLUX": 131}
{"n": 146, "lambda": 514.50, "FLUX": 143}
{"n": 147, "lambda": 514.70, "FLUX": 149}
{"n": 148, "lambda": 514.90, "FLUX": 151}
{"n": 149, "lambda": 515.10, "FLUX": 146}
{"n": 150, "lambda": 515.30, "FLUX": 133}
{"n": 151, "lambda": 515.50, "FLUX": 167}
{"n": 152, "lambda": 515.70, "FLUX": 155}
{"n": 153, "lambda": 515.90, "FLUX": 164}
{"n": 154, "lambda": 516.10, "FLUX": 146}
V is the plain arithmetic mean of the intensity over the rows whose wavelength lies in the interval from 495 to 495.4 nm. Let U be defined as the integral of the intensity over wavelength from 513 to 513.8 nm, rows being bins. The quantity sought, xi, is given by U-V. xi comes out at -20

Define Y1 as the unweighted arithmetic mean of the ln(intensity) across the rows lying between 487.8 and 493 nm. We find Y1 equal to 4.89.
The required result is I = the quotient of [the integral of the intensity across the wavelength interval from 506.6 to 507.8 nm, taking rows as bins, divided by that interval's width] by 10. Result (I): 13.1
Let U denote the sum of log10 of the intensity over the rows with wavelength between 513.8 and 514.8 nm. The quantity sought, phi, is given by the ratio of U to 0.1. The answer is 106.8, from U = 10.7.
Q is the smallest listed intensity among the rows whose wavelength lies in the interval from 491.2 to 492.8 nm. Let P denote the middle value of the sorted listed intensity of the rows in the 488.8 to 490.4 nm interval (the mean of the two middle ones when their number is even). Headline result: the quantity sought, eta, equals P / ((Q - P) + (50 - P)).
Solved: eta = -1.27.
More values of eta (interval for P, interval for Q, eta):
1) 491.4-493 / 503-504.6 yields -1.25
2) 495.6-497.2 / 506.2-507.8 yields -1.36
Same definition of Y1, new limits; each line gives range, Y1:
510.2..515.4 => 4.94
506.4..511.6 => 4.90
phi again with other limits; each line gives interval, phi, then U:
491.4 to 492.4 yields 105.7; 10.6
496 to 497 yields 106.1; 10.6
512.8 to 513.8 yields 108.6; 10.9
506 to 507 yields 106.1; 10.6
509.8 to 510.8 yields 107.0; 10.7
